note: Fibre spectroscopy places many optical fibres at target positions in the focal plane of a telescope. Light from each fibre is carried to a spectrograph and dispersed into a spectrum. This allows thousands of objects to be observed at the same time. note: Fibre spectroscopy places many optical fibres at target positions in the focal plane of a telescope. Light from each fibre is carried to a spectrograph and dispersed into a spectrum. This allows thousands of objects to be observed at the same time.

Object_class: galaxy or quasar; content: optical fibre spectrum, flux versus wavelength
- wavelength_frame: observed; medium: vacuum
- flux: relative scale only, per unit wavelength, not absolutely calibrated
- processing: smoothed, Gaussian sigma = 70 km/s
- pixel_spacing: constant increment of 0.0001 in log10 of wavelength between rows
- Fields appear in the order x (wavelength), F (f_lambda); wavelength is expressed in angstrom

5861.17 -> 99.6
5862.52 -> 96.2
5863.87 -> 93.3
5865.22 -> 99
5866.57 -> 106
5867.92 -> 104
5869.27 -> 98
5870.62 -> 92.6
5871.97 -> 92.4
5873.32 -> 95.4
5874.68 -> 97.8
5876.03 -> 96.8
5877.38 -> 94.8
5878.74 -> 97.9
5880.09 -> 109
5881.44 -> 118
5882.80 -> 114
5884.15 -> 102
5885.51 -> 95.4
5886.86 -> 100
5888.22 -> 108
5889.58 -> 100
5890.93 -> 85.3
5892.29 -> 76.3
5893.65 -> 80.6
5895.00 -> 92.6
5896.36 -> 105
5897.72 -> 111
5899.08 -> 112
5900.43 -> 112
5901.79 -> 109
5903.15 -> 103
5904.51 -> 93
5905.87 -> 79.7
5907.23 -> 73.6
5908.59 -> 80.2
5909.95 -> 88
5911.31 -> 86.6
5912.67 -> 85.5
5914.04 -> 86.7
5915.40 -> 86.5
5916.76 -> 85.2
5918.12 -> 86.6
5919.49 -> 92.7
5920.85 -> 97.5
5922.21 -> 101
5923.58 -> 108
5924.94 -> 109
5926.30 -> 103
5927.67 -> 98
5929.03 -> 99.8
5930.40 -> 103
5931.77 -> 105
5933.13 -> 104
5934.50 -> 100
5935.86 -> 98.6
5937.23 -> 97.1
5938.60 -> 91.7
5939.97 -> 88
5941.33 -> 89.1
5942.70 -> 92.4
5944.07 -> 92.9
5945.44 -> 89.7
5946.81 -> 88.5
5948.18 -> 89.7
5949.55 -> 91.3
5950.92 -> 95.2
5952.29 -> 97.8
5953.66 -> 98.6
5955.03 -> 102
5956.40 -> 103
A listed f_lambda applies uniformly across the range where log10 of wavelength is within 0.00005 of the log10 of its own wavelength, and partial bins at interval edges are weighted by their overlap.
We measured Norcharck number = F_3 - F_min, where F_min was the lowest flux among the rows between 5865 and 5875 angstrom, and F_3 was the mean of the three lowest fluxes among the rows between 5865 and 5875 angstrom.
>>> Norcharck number 1.1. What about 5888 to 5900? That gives 4.4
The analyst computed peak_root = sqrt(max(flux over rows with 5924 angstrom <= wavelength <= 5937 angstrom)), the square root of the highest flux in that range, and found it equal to 10.4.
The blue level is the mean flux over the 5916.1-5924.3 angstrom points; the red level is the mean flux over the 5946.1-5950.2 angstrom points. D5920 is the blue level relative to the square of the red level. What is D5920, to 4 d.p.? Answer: 0.0118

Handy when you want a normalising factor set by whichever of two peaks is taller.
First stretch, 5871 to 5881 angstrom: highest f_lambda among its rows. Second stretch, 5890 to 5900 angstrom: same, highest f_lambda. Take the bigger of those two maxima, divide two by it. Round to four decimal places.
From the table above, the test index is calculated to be 0.0179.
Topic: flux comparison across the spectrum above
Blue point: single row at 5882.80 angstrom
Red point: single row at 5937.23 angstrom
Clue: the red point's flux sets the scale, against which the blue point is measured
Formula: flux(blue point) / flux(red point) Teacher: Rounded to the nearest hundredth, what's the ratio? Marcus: 1.17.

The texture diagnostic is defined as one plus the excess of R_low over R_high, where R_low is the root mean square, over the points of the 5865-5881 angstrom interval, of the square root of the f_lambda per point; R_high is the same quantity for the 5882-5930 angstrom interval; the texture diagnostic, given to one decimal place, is 1.2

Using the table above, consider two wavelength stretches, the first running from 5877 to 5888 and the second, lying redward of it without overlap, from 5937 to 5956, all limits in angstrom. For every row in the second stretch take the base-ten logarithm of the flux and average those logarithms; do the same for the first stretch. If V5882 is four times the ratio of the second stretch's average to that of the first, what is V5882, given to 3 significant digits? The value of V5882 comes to 3.91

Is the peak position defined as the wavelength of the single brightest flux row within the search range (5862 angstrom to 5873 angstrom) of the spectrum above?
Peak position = 5866.57 angstrom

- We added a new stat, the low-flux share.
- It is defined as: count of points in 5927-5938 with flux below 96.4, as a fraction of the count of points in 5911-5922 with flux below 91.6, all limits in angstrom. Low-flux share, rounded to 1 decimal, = 0.0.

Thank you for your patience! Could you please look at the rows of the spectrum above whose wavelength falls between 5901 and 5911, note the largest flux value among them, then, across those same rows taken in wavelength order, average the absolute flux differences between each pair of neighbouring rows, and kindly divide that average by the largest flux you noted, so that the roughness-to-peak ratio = 0.076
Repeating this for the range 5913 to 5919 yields 0.011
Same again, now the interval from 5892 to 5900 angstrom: 0.064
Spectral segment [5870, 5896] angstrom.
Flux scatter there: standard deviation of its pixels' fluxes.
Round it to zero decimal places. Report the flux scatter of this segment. 10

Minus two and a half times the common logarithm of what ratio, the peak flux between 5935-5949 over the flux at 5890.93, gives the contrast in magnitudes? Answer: -0.16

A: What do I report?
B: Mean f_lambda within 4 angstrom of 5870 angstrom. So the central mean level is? 98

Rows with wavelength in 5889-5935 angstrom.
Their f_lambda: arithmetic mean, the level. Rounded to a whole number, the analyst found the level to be 95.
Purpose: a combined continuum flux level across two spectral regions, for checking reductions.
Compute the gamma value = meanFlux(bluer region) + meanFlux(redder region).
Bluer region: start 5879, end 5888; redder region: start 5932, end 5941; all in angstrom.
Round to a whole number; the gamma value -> 203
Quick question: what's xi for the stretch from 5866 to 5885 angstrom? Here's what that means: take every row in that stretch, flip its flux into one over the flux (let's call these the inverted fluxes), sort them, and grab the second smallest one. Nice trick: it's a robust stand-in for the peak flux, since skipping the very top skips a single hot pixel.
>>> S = 0.0088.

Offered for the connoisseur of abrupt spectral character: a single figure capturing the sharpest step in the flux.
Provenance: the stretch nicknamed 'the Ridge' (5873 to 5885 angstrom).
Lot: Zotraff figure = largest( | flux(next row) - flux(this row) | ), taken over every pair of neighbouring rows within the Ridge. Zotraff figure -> 12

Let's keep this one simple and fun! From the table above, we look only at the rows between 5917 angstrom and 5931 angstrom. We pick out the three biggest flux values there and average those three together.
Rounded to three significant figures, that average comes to 107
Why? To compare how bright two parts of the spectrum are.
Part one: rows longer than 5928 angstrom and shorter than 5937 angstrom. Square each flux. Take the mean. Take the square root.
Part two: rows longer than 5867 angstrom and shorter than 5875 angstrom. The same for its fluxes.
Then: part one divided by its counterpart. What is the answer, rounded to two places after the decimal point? 1.05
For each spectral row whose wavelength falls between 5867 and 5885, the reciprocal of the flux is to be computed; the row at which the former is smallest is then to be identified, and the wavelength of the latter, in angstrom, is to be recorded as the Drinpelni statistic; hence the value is 5881.44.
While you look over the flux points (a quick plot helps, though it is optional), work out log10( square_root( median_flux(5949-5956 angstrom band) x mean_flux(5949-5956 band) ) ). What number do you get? 1.99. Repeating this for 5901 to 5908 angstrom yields 1.97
